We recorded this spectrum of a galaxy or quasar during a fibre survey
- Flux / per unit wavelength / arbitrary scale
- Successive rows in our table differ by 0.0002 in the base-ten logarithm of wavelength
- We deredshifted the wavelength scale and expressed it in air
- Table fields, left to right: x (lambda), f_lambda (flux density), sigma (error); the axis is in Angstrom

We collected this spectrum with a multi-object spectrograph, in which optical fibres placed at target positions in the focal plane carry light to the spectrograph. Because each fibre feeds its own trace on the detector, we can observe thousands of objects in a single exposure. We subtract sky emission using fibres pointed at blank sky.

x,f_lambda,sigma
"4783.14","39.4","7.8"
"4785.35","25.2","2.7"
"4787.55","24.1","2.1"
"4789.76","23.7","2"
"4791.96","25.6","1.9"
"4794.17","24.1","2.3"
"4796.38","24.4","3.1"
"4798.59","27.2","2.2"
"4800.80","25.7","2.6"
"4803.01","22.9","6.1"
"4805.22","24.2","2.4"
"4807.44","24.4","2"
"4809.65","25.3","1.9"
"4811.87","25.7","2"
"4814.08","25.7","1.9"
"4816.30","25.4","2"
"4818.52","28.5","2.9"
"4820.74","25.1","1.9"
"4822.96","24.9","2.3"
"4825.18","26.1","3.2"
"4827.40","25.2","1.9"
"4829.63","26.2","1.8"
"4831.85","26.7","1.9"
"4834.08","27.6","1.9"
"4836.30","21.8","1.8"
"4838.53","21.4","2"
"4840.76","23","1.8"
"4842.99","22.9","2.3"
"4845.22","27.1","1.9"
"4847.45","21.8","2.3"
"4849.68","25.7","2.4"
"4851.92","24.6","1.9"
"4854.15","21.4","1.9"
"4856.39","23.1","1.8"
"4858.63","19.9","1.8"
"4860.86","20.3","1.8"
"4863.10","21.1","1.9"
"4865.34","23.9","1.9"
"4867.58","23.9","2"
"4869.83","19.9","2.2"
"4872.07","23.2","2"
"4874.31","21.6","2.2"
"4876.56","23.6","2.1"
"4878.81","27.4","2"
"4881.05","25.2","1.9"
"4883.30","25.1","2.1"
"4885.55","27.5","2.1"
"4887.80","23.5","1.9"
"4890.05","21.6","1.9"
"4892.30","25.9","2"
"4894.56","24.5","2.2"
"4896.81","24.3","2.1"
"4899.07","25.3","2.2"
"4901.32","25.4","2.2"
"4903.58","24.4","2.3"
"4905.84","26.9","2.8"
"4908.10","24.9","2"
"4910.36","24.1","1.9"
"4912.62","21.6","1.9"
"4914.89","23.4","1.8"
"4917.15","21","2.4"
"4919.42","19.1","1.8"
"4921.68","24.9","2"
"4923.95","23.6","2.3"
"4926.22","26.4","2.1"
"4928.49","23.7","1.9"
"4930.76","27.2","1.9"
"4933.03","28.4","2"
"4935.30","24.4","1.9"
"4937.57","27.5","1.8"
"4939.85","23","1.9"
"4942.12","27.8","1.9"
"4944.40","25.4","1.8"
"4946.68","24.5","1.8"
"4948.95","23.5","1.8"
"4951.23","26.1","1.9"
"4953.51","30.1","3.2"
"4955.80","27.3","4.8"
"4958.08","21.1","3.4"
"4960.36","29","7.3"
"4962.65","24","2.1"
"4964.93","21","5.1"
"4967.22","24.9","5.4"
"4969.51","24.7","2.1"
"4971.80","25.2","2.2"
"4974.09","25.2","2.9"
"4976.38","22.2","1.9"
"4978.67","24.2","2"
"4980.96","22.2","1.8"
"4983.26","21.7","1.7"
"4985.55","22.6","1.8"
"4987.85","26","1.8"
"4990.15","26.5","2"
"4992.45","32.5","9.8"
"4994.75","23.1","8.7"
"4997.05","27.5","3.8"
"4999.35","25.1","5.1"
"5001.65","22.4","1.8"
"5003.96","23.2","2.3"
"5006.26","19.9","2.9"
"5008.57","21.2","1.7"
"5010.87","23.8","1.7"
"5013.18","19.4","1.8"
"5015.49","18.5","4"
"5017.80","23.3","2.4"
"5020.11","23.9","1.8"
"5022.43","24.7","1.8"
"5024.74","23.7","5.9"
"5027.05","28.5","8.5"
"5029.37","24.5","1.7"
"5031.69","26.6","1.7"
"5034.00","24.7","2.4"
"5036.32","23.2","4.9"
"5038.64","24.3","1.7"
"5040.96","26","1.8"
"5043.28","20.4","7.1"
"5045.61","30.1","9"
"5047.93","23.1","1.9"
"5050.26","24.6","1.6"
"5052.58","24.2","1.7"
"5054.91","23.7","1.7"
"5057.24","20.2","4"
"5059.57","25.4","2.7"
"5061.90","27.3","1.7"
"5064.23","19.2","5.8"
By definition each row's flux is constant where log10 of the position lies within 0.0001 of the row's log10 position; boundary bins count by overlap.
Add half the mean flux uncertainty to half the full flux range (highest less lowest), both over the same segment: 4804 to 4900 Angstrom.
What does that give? 5.3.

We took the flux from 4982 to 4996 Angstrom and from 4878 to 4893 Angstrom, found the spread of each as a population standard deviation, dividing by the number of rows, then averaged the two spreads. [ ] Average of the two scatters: 2.8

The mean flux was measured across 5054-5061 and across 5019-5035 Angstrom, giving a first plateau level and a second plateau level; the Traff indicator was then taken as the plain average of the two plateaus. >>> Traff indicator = 24.2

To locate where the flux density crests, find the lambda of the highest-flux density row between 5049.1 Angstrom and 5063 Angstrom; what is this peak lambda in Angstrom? 5061.90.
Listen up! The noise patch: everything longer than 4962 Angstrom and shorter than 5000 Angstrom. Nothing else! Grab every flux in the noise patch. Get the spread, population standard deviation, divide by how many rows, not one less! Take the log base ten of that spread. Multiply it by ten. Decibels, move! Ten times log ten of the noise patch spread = 4.2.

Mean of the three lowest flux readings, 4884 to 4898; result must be 23.1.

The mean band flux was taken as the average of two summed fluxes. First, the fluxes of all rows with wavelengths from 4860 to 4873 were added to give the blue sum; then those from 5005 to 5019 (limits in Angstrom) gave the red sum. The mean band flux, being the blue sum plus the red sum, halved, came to 129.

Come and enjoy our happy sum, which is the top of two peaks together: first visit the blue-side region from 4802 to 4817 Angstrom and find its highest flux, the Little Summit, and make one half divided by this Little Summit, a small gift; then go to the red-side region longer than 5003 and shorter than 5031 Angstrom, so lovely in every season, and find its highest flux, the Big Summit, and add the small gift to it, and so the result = 28.5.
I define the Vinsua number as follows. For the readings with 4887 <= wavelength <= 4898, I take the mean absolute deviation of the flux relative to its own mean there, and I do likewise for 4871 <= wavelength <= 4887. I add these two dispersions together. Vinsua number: 2.84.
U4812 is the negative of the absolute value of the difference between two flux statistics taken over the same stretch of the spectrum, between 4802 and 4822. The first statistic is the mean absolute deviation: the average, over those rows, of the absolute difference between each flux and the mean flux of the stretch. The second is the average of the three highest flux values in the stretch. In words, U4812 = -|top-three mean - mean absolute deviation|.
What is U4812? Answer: -26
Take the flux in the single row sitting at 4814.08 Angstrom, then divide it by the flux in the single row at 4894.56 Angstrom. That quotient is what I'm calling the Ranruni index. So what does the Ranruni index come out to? 1.05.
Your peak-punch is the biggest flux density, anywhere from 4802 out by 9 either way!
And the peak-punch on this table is 27.2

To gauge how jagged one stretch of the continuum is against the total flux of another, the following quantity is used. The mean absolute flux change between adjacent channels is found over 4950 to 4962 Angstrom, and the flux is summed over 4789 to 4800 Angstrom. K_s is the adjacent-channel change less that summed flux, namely -119.8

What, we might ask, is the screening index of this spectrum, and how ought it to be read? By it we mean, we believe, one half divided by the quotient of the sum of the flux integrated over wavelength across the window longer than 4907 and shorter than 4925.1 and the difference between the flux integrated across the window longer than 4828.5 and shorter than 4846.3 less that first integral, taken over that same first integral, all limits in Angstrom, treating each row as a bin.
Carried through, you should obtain 0.472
